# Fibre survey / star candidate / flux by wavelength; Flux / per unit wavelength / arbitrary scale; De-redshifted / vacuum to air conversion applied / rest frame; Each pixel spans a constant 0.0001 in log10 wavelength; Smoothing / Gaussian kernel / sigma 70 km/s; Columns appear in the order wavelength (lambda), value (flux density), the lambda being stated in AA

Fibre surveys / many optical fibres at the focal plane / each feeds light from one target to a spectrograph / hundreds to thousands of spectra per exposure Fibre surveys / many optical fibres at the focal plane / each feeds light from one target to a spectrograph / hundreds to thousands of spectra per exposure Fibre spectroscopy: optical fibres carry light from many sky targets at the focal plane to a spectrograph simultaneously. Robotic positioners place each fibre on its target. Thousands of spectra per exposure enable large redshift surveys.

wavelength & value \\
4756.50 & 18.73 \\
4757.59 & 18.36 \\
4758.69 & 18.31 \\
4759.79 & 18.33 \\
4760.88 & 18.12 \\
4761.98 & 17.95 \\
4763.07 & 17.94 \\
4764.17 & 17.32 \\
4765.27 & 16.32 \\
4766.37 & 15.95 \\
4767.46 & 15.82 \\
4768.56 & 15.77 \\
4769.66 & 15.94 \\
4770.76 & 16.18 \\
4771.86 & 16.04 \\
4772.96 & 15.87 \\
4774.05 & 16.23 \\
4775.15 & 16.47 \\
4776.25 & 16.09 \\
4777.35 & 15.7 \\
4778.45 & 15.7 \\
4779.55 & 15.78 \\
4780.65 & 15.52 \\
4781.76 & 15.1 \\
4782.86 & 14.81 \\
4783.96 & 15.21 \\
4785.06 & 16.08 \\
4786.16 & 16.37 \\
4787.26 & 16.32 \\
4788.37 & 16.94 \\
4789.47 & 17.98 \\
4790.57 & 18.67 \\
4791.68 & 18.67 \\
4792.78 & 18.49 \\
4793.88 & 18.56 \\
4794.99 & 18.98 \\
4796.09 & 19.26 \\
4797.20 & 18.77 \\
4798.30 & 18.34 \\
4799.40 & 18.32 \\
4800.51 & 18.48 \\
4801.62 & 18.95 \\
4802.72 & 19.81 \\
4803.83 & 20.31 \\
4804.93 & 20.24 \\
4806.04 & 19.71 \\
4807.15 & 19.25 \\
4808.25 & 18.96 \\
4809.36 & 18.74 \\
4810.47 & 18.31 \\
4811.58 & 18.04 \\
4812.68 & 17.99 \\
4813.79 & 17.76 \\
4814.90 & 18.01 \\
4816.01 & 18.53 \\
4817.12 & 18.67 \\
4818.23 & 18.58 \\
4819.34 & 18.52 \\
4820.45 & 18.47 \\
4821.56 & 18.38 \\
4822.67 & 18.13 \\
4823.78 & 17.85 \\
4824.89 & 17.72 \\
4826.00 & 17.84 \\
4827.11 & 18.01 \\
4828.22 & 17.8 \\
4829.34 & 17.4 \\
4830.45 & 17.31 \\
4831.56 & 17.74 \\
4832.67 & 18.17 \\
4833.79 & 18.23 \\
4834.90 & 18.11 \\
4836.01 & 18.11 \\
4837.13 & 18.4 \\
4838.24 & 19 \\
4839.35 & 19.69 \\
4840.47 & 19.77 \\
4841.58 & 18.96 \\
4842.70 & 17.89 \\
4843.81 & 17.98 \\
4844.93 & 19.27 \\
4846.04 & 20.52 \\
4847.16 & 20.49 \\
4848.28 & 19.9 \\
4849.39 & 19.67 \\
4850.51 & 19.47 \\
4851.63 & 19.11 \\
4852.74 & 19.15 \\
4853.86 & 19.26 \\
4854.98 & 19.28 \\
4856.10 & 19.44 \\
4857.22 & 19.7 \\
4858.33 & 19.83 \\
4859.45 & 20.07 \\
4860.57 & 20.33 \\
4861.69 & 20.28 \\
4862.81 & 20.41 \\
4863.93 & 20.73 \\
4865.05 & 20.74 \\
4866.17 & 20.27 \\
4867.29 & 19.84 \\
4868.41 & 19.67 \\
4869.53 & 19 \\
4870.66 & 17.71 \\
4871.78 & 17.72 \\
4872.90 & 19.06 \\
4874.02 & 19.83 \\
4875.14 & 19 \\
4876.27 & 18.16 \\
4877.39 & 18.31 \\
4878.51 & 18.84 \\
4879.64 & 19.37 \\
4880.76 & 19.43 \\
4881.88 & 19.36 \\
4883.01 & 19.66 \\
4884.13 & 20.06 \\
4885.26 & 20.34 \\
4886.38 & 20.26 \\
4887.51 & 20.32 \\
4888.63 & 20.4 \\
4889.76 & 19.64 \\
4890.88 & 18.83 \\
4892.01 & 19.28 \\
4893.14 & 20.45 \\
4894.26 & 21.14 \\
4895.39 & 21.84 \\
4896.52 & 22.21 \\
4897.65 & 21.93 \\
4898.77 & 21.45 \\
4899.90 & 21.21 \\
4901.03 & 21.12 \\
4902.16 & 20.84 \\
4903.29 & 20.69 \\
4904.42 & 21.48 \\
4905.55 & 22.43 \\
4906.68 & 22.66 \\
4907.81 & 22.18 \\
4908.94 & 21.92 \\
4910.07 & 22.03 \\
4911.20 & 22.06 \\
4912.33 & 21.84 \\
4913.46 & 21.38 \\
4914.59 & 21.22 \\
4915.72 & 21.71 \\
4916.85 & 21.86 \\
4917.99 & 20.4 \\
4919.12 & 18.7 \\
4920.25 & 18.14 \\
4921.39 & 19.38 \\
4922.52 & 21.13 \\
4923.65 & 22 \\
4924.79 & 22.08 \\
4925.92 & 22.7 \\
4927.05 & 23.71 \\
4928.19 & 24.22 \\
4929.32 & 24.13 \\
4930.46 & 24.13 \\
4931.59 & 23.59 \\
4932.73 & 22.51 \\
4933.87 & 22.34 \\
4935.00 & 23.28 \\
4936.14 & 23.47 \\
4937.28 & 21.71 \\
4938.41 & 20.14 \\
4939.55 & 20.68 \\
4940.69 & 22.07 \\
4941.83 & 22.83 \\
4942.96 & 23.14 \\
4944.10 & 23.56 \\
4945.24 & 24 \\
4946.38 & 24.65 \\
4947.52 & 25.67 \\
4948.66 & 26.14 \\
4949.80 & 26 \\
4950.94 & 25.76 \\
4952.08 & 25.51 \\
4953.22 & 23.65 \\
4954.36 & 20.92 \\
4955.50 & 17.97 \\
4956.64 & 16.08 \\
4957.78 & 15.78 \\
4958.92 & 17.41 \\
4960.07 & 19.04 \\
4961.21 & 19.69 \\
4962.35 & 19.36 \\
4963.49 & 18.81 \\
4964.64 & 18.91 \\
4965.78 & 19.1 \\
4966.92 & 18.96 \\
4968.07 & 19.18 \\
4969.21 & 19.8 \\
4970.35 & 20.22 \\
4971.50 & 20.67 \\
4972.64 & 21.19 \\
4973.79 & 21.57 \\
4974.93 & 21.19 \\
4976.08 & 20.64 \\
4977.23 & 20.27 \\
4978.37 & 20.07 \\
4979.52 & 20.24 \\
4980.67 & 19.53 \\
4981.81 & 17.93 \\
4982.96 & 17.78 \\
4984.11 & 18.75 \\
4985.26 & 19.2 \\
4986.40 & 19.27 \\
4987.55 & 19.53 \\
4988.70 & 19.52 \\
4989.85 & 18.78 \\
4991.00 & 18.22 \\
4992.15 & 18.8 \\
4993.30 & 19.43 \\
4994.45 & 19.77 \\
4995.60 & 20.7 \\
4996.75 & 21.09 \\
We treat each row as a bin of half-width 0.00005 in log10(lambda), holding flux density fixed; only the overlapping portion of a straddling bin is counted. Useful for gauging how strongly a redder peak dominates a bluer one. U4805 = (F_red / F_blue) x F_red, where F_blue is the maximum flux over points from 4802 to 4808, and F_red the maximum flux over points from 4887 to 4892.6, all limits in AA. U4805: 20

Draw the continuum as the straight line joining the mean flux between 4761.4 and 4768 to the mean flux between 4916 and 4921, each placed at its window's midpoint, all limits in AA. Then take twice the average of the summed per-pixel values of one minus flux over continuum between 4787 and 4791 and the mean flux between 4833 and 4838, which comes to 18.2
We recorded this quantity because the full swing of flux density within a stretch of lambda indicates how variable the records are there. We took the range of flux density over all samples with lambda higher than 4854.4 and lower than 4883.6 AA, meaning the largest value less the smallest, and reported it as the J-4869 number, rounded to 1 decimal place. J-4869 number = 3.0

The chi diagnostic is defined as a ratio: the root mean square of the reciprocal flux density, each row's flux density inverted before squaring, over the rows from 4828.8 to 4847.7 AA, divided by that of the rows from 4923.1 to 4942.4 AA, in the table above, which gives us 1.22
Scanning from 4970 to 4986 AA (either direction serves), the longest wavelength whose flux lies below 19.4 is 4985.26 AA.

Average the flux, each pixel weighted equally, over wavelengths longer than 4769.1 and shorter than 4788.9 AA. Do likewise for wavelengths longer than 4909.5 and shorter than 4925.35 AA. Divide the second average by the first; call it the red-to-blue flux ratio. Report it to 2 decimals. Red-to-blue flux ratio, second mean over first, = 1.32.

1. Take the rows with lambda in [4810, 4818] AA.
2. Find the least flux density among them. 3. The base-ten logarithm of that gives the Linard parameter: 1.25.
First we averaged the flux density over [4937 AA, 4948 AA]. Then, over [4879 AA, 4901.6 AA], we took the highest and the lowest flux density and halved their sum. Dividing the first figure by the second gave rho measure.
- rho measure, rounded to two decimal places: 1.11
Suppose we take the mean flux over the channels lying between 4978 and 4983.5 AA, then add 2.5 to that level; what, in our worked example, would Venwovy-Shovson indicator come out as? 21.6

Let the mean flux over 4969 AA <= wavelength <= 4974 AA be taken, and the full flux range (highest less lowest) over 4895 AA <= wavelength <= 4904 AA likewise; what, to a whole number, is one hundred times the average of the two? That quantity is 1110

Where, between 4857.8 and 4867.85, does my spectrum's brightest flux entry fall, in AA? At 4865.05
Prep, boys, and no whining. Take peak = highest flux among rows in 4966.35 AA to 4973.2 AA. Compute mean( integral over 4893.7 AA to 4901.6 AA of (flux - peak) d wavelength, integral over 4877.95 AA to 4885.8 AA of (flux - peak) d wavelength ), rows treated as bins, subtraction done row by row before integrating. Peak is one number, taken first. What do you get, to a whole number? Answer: -5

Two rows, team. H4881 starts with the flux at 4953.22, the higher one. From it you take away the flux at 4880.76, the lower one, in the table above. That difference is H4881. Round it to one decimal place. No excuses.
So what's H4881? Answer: 4.2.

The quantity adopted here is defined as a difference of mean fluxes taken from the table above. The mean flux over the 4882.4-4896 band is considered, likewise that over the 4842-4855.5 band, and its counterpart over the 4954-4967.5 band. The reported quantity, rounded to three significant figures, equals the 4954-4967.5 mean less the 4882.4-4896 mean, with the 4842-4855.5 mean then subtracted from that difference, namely -21.0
